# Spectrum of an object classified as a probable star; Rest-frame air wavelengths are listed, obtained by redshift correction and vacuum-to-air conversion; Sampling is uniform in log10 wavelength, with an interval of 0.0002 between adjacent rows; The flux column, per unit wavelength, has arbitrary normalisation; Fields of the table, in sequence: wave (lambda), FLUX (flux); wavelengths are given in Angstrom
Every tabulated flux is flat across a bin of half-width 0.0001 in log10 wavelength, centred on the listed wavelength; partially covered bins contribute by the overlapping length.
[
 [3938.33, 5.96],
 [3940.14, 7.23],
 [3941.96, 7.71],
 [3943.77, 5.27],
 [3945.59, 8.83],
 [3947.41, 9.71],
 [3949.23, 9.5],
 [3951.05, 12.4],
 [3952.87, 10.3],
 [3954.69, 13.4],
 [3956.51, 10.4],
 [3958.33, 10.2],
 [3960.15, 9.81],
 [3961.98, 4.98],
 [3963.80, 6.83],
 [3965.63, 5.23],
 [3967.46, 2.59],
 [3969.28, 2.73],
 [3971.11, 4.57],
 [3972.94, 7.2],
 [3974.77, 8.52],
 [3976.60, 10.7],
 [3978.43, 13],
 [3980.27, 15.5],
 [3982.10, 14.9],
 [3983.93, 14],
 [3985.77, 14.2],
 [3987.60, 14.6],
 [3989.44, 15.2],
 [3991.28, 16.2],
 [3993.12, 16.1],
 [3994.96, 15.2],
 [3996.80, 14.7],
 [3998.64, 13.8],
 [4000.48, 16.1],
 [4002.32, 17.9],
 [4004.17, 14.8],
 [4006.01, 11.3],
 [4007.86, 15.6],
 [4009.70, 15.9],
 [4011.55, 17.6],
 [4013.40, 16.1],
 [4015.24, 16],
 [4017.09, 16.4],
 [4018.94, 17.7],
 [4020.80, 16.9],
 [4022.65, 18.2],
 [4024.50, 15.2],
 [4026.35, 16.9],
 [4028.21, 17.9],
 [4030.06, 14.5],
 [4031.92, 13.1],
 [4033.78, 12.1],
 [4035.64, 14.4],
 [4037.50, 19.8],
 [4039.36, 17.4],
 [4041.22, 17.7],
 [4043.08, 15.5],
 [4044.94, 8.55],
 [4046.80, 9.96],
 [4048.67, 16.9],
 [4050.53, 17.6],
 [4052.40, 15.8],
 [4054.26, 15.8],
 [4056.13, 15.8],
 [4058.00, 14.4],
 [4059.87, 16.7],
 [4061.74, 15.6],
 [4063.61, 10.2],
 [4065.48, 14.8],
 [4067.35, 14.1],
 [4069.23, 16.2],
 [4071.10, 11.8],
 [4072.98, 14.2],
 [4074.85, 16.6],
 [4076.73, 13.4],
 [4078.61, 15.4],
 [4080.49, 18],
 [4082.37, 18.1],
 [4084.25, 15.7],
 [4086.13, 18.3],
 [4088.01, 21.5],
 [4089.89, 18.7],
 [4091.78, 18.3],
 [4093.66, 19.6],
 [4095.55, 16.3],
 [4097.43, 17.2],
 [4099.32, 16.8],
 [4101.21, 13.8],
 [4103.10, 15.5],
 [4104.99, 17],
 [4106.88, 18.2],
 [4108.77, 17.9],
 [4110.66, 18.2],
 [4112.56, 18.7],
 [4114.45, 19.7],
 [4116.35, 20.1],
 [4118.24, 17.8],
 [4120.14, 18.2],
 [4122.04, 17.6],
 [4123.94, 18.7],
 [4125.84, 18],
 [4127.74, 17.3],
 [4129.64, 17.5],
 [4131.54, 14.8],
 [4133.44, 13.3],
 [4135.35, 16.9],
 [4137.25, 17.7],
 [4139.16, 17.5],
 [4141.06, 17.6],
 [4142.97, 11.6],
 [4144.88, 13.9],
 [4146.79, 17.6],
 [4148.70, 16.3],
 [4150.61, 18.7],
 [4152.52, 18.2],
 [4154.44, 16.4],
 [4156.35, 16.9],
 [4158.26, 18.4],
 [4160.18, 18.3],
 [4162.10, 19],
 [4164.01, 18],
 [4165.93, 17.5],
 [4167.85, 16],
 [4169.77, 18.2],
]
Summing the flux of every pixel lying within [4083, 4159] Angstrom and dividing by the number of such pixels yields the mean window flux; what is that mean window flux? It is 17.3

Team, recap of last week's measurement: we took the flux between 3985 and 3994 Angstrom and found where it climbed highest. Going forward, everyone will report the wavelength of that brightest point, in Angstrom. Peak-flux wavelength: 3991.28 Angstrom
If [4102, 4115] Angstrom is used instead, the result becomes 4114.45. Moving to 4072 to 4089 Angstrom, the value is 4088.01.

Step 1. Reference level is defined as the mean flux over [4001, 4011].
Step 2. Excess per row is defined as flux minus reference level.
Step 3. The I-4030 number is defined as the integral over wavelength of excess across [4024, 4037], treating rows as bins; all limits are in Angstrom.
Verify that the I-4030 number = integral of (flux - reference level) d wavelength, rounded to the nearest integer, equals -3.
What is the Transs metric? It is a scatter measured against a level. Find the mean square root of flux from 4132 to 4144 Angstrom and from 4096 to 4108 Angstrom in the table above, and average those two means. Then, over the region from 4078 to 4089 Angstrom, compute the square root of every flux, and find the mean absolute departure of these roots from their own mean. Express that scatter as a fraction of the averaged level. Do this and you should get 0.045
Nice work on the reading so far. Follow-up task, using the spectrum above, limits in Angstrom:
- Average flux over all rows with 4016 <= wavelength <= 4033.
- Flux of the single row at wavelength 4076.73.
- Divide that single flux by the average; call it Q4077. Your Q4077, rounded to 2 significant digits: 0.82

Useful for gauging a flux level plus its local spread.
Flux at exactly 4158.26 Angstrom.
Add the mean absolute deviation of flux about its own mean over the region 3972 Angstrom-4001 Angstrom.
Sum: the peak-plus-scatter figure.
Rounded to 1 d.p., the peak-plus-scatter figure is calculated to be 20.3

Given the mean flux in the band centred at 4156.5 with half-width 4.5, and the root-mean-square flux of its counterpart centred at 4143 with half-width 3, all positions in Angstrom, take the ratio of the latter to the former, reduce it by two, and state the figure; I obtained -1.2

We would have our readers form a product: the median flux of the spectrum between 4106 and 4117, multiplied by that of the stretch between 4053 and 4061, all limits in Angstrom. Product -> 292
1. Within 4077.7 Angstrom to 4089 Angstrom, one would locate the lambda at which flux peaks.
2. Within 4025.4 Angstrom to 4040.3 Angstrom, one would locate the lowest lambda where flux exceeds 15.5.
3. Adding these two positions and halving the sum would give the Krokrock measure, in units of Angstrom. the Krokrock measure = 4057.2 Angstrom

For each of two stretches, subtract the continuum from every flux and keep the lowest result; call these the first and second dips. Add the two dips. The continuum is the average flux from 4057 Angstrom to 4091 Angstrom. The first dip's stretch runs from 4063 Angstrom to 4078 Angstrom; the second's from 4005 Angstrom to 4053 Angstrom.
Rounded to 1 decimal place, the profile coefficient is -12.8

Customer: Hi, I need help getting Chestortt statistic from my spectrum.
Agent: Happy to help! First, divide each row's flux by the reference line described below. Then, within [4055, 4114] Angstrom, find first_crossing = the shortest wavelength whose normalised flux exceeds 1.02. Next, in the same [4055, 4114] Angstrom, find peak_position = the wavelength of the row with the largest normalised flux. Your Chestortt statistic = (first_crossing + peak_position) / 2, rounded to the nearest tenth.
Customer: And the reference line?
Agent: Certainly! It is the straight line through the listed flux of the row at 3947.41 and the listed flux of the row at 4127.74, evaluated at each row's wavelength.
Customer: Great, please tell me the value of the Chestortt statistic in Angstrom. 4072.1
